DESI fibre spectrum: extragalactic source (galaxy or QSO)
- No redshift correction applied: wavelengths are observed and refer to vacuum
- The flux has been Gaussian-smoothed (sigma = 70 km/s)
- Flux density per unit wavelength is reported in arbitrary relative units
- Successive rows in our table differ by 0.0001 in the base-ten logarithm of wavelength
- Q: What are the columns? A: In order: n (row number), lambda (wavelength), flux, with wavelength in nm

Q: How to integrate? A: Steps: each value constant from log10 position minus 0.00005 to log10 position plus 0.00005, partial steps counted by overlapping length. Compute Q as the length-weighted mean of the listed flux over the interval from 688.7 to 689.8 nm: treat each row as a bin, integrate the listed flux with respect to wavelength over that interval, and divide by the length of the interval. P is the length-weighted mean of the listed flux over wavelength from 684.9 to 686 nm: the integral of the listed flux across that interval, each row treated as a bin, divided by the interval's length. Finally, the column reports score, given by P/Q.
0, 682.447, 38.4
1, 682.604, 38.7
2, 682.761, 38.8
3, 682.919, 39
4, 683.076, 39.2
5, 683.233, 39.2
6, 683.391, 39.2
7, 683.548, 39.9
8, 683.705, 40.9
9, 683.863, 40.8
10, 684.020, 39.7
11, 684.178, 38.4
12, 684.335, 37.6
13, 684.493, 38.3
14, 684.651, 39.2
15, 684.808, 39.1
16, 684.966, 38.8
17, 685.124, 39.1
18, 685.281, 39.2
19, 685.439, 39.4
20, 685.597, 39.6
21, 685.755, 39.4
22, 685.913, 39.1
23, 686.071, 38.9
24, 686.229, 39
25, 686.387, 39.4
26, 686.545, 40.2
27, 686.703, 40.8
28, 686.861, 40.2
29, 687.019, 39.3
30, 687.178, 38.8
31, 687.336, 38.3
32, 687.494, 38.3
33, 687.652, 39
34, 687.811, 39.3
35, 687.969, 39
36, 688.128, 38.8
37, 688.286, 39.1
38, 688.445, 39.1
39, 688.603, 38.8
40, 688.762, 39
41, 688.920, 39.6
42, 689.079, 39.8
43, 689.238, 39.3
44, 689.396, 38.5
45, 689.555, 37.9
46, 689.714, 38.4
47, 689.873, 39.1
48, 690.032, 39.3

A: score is 1.01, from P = 39.2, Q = 38.9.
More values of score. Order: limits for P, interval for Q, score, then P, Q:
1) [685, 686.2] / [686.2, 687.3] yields 0.99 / 39.2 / 39.6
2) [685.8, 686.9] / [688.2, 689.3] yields 1.01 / 39.6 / 39.2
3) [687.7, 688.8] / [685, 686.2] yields 0.99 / 39.0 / 39.2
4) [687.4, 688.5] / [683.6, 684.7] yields 0.99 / 38.9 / 39.3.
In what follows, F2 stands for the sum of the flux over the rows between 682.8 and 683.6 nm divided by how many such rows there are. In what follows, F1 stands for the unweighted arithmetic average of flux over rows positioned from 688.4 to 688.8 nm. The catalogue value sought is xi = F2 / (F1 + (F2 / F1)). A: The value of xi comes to 0.98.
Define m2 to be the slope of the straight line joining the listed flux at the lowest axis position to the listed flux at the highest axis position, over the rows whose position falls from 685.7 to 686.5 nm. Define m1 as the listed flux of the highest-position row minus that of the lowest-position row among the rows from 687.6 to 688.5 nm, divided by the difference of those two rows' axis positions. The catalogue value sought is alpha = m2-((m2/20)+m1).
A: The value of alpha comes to -0.1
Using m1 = 0.13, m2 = 0.0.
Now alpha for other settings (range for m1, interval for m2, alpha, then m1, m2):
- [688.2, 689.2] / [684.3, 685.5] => 0.7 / 0.88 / 1.6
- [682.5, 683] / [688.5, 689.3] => -0.2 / 0.95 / 0.8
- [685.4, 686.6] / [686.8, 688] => -1.8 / 0.72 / -1.1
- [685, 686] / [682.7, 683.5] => 0.6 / 0.00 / 0.6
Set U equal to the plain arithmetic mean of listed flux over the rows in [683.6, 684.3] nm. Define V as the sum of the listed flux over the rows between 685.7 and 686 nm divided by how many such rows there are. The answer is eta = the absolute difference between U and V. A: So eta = 0.70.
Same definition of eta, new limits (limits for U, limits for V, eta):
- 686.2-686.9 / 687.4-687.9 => 1.05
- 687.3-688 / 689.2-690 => 0.14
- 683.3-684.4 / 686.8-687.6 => 0.52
